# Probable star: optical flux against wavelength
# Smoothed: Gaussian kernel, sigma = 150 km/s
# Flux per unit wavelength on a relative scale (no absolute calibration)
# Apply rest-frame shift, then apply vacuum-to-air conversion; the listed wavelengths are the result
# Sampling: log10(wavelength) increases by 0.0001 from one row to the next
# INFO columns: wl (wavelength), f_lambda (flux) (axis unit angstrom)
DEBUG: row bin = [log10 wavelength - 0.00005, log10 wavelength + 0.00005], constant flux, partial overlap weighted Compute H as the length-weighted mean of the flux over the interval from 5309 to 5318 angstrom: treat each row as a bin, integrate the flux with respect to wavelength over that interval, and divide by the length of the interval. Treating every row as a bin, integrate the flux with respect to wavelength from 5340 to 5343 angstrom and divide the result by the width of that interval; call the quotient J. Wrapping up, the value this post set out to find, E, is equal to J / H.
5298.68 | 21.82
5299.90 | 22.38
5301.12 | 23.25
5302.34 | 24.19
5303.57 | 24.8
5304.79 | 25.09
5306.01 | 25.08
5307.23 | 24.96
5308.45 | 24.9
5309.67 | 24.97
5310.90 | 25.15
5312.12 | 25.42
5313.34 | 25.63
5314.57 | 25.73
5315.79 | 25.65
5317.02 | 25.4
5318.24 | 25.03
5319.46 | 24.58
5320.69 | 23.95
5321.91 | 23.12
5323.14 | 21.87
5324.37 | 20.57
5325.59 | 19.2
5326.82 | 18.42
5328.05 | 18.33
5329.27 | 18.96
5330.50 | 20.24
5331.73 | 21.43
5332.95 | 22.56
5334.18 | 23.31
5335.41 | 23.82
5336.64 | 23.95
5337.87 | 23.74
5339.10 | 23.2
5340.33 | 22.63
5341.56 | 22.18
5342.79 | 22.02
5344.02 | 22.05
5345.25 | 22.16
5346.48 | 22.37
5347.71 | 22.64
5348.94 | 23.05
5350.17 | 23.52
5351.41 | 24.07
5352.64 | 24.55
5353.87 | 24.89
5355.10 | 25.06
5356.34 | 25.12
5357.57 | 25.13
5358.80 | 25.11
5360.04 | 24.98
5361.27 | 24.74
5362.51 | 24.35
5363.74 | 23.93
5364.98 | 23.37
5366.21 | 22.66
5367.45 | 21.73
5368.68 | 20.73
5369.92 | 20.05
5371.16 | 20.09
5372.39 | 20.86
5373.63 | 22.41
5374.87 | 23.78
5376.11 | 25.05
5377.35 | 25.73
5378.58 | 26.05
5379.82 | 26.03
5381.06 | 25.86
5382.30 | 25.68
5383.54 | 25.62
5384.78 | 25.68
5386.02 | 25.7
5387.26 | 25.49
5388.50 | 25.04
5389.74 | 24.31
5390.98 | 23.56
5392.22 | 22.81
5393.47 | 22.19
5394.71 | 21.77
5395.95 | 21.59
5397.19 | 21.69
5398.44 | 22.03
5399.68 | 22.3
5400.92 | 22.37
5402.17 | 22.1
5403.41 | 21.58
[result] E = 0.88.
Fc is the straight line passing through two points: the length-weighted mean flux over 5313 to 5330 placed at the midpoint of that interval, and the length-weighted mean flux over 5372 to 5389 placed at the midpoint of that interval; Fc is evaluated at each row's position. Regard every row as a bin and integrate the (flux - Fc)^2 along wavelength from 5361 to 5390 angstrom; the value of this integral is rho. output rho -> 115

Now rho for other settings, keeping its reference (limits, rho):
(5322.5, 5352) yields 114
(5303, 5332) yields 262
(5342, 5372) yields 105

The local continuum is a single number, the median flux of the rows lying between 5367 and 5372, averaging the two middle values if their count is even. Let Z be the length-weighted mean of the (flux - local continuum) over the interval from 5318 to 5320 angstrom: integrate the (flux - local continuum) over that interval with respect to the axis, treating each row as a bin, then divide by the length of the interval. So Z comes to 4.4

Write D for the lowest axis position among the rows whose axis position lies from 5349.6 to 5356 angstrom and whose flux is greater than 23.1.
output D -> 5350.17 angstrom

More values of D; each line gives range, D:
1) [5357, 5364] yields 5357.57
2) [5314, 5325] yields 5314.57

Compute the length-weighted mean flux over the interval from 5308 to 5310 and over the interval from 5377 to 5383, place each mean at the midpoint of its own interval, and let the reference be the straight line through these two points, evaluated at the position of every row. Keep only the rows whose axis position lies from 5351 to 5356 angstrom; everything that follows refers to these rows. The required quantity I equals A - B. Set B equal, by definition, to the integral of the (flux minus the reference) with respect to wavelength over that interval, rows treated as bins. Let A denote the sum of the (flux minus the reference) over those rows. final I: 0.7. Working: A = -4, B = -4.3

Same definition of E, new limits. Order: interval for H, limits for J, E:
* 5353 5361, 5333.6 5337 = 0.95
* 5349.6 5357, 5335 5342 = 0.95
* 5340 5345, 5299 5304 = 1.06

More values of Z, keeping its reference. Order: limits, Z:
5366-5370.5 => 0.8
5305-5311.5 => 4.6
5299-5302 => 2.4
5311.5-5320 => 4.9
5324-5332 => -0.9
